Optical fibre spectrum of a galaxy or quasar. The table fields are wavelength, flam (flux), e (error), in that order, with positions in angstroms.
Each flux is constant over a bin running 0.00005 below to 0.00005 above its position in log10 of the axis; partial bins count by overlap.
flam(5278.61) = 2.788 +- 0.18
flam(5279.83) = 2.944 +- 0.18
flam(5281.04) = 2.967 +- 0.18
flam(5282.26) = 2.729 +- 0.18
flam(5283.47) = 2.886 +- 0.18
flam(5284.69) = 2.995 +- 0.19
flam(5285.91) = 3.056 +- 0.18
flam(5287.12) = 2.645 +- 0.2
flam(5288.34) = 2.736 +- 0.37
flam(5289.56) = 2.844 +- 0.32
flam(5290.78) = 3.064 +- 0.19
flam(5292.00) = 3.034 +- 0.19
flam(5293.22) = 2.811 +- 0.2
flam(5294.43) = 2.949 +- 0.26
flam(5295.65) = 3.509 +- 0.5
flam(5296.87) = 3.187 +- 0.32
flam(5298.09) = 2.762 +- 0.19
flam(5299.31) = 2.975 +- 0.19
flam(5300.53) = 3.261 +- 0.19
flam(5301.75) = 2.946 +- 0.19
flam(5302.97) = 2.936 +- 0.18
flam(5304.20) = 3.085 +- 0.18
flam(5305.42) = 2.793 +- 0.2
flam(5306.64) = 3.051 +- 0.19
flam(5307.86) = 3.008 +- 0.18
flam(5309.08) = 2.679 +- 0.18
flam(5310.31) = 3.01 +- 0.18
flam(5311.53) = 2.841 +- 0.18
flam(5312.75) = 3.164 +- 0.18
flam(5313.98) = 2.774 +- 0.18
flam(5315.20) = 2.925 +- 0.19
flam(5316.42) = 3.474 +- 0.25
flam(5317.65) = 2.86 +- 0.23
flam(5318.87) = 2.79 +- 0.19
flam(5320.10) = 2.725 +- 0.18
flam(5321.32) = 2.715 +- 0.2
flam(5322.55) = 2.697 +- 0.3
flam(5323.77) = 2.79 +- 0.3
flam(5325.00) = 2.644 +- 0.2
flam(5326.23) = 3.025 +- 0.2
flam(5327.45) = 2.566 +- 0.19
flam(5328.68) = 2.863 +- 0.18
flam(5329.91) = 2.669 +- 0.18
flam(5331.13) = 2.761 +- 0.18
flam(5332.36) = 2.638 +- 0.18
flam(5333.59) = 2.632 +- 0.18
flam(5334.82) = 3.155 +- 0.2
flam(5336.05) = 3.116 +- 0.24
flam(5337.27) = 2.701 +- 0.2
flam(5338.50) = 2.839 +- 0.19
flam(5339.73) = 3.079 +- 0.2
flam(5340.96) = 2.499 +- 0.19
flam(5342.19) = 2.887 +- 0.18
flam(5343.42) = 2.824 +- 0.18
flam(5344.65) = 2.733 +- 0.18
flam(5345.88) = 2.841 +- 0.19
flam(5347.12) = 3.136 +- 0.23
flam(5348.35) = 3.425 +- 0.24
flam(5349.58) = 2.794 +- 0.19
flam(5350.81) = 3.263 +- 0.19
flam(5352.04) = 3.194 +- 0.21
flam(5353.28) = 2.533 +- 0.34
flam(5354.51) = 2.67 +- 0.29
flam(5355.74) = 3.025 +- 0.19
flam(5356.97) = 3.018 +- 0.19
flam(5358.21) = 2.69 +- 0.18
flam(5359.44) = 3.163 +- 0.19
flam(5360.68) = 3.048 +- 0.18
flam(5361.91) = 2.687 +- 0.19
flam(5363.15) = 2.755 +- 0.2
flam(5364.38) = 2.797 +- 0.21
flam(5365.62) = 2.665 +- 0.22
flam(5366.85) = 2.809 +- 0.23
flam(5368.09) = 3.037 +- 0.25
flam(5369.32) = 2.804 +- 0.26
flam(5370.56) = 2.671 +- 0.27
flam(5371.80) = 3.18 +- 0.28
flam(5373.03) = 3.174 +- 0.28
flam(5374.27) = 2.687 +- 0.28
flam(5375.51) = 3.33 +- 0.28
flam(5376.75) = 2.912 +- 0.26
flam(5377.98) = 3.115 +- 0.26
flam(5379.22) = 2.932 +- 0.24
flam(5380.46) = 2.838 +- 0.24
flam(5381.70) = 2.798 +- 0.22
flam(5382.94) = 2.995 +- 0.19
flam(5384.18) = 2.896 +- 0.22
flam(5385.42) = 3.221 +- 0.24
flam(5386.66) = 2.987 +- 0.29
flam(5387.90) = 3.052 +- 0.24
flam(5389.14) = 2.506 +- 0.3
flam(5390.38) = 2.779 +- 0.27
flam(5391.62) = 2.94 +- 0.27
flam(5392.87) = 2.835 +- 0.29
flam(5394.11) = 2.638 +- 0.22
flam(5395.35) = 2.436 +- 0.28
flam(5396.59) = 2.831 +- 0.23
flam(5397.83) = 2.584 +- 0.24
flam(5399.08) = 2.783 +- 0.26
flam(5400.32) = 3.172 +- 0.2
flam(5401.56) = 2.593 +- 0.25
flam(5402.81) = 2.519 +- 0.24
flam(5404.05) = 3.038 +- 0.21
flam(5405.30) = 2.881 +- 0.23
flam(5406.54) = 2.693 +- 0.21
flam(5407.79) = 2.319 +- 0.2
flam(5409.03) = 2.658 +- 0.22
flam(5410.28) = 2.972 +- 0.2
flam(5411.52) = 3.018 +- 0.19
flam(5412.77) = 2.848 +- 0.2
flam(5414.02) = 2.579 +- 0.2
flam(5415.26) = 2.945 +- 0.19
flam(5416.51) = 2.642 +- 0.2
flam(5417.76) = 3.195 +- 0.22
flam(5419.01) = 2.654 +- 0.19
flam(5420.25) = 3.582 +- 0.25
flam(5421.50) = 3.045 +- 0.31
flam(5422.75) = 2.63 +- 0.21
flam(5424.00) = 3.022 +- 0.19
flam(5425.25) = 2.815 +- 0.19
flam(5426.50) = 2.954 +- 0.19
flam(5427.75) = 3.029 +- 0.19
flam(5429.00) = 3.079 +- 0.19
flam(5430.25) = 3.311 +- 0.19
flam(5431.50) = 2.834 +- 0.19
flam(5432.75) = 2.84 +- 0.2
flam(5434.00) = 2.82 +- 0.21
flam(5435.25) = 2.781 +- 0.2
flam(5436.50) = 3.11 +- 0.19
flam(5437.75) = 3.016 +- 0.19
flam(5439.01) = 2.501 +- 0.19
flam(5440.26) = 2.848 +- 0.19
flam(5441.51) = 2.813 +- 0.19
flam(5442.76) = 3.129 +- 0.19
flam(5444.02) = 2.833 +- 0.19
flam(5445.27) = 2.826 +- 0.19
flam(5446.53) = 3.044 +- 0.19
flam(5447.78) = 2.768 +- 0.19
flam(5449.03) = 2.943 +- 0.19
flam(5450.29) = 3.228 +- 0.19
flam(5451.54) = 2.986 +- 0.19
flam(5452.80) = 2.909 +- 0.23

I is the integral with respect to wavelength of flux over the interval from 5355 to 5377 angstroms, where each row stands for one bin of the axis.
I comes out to 64.1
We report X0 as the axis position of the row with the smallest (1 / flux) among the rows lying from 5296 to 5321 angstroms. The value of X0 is 5316.42 angstroms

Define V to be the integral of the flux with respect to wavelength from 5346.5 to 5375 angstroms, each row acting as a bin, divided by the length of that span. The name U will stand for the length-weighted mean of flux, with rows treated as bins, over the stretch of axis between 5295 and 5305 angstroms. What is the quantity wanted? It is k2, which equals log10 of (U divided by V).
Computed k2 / 0.022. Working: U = 3.07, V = 2.92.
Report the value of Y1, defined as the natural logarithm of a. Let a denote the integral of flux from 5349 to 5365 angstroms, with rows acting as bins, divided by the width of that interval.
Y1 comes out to 1.063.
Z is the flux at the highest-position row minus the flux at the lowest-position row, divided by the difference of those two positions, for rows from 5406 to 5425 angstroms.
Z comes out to 0.02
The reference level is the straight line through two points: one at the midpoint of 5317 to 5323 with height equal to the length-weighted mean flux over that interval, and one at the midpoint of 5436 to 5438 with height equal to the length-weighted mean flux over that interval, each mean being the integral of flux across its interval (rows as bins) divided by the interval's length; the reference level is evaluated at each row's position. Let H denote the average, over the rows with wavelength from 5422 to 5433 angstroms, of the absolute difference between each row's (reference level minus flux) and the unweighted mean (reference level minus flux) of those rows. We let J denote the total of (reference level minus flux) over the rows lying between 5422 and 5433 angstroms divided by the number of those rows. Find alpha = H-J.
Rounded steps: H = 0.149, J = 0.10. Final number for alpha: 0.05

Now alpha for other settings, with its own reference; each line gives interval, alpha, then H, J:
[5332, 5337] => 0.33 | 0.247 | -0.09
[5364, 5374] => 0.18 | 0.174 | 0.00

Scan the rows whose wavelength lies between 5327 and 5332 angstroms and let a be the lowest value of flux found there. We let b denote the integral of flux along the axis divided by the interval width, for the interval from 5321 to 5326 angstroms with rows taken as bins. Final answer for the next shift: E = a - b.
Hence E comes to -0.17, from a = 2.566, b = 2.73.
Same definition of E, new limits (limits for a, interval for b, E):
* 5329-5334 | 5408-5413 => -0.20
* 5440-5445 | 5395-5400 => 0.11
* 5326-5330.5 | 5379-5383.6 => -0.32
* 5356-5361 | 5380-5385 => -0.21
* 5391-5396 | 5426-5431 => -0.65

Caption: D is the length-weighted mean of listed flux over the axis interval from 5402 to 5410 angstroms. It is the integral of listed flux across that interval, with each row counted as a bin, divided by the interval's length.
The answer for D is 2.69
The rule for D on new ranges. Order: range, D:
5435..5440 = 2.86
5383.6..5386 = 3.06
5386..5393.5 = 2.85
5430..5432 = 3.04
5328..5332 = 2.75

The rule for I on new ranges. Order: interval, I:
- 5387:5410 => 63.1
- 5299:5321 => 65.1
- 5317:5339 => 61.4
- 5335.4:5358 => 65.9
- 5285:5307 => 65.5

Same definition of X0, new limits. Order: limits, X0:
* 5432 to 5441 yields 5436.50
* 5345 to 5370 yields 5348.35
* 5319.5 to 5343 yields 5334.82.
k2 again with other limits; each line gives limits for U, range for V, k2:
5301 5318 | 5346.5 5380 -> 0.004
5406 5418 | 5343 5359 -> -0.025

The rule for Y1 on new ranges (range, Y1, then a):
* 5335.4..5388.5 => 1.074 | 2.93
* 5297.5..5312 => 1.080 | 2.95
